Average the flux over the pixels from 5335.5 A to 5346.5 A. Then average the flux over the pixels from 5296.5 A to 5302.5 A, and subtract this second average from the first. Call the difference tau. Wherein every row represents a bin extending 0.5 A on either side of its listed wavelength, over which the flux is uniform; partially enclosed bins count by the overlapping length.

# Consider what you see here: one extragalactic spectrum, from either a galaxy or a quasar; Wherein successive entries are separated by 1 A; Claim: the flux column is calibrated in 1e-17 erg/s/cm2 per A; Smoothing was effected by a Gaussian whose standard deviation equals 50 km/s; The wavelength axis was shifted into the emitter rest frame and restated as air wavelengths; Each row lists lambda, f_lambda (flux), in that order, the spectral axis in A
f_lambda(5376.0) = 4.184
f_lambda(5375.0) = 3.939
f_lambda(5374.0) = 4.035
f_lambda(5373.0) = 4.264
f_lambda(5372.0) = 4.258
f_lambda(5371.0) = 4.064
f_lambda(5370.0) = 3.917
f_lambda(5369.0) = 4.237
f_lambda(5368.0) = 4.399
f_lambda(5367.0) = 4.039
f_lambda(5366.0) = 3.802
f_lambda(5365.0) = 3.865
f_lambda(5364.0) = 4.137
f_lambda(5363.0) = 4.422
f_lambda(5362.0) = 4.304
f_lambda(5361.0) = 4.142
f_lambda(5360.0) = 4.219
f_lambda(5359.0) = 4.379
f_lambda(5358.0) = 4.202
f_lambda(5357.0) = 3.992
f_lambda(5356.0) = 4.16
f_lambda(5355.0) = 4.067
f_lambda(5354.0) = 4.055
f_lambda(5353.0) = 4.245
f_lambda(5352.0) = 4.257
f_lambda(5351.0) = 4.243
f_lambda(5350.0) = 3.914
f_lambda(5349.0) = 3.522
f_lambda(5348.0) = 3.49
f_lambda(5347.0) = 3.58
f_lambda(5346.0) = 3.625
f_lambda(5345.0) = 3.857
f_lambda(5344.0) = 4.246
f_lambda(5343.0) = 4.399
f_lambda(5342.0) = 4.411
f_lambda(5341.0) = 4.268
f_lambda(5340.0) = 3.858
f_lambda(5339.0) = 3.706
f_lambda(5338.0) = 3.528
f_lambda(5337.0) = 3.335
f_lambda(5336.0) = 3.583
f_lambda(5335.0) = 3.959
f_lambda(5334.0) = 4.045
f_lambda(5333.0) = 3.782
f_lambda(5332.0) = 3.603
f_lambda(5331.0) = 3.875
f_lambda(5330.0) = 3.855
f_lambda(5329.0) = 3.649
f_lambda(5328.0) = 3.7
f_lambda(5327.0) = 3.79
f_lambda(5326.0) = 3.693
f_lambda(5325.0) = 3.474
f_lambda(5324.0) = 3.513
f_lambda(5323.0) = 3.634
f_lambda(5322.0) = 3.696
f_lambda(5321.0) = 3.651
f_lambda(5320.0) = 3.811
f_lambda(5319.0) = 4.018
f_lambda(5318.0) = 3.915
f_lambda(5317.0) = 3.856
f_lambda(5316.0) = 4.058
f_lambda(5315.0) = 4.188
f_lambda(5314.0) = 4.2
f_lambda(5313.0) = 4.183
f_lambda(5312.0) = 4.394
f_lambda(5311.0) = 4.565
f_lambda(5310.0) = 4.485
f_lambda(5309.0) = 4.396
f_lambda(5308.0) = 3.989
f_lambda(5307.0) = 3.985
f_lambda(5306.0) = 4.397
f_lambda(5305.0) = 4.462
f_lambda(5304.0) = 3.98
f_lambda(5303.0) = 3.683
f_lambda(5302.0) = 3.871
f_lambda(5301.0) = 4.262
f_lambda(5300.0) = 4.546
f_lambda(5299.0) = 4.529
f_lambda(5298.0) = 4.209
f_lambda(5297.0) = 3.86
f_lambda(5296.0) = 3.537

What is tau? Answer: -0.3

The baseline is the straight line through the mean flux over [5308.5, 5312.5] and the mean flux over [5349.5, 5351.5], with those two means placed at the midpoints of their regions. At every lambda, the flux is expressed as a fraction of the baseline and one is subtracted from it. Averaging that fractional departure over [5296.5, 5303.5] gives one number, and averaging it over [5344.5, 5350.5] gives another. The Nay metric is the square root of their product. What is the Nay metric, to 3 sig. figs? 0.100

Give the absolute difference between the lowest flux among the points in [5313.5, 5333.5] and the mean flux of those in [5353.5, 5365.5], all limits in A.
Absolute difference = 0.69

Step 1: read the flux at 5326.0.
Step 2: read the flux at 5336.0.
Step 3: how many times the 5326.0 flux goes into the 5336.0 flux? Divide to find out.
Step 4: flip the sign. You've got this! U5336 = -0.97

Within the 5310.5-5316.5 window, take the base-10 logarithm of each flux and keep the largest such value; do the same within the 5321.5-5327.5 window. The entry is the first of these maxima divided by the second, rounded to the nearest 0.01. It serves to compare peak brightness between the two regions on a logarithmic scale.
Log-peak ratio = 1.14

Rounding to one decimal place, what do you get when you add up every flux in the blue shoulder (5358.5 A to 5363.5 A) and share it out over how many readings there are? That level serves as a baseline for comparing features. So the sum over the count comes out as 4.3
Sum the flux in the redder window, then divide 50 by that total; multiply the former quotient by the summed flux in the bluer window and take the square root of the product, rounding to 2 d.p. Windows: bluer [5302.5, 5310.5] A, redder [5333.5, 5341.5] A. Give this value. 7.42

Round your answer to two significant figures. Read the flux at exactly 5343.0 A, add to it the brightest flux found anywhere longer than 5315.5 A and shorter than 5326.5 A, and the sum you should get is 8.5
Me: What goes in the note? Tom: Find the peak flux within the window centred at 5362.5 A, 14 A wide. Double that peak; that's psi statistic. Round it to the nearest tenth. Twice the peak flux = 8.8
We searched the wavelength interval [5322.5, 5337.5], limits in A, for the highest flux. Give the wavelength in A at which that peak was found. 5334.0 A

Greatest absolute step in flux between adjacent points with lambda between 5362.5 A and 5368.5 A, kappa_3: 0.36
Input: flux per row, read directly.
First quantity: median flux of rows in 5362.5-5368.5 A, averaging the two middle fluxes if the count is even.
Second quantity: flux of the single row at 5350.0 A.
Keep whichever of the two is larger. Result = 4.09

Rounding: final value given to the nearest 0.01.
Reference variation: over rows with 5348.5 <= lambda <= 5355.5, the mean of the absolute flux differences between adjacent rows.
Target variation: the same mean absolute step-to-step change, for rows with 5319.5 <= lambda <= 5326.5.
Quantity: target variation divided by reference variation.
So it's 0.68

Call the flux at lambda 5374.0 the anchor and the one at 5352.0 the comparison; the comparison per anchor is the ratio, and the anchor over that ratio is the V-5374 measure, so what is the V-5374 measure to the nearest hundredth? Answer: 3.82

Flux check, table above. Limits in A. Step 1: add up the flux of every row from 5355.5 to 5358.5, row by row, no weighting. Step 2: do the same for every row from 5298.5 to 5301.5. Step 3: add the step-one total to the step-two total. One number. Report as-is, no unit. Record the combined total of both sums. 25.7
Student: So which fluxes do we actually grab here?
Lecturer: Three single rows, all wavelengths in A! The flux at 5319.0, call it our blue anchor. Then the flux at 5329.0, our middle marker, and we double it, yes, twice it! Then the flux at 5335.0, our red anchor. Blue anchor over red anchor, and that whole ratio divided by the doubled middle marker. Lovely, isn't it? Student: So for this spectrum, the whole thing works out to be 0.139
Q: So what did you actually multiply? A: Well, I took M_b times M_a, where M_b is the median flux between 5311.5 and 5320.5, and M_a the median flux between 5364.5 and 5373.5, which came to 16.5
